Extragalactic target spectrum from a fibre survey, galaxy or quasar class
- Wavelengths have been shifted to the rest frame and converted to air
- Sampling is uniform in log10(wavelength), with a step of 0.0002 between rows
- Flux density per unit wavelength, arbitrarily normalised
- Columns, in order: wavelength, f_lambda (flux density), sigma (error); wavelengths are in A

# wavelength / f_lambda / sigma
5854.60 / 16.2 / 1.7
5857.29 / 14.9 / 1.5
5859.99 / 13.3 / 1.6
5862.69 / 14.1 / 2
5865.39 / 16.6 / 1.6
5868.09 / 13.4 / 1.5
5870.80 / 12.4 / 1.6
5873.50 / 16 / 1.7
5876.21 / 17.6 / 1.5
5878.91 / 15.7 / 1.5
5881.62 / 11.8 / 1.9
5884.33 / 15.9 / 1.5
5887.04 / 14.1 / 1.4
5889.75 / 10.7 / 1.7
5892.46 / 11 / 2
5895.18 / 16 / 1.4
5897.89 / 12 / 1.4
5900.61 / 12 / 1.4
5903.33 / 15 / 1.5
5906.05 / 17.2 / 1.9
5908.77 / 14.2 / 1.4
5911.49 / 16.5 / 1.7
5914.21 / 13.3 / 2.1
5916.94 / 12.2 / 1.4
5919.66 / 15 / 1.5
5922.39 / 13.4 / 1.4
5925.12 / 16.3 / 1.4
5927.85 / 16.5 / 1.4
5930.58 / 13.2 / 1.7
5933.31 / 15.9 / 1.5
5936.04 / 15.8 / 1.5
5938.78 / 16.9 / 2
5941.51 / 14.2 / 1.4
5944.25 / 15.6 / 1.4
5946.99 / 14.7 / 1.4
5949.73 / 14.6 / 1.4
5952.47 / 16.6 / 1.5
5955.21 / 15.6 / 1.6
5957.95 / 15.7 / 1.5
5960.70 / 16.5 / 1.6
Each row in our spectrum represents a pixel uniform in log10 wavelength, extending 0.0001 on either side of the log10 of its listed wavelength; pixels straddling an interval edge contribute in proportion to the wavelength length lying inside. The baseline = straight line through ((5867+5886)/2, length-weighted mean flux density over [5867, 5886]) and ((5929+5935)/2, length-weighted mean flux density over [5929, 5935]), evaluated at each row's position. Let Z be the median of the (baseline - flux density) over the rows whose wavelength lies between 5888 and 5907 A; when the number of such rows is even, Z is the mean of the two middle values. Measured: 2.7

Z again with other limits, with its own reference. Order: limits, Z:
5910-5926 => 0.5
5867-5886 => -1.0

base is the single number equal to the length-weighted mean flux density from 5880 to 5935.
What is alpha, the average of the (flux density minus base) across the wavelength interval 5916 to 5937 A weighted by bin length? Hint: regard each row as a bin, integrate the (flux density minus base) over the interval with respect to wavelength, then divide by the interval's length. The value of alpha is 0.7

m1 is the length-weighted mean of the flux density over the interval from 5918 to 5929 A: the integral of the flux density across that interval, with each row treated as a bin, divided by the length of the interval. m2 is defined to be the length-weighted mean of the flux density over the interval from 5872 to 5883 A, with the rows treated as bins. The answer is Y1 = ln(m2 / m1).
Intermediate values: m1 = 15.2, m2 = 15.2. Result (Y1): 0.00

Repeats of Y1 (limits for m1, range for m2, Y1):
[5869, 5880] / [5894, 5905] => -0.10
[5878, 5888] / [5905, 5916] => 0.05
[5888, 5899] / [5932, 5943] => 0.23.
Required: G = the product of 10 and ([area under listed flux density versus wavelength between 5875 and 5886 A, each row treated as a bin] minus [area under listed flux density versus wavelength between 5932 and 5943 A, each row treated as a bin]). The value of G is -56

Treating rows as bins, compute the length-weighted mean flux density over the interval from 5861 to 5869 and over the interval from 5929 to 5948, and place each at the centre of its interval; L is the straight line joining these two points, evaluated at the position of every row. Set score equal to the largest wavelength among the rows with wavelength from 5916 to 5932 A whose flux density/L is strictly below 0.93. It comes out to 5930.58 A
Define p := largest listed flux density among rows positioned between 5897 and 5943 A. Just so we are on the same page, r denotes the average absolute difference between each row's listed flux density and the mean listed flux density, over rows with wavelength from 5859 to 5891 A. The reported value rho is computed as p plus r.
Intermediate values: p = 17.2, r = 1.7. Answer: 18.9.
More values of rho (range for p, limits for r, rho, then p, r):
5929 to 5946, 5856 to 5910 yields 18.6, 16.9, 1.7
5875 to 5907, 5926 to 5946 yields 18.6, 17.6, 1.0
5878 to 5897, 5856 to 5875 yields 17.2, 16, 1.2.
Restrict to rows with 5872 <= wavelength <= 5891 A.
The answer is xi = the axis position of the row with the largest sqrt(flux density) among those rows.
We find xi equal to 5876.21 A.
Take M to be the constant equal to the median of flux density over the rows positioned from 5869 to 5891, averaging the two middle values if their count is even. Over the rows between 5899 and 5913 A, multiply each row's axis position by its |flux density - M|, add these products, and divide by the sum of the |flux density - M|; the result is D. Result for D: 5905.3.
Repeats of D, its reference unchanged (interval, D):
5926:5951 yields 5935.6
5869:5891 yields 5880.9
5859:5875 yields 5867.1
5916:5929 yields 5922.1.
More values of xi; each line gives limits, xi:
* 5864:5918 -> 5876.21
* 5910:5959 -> 5938.78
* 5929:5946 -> 5938.78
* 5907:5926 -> 5911.49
